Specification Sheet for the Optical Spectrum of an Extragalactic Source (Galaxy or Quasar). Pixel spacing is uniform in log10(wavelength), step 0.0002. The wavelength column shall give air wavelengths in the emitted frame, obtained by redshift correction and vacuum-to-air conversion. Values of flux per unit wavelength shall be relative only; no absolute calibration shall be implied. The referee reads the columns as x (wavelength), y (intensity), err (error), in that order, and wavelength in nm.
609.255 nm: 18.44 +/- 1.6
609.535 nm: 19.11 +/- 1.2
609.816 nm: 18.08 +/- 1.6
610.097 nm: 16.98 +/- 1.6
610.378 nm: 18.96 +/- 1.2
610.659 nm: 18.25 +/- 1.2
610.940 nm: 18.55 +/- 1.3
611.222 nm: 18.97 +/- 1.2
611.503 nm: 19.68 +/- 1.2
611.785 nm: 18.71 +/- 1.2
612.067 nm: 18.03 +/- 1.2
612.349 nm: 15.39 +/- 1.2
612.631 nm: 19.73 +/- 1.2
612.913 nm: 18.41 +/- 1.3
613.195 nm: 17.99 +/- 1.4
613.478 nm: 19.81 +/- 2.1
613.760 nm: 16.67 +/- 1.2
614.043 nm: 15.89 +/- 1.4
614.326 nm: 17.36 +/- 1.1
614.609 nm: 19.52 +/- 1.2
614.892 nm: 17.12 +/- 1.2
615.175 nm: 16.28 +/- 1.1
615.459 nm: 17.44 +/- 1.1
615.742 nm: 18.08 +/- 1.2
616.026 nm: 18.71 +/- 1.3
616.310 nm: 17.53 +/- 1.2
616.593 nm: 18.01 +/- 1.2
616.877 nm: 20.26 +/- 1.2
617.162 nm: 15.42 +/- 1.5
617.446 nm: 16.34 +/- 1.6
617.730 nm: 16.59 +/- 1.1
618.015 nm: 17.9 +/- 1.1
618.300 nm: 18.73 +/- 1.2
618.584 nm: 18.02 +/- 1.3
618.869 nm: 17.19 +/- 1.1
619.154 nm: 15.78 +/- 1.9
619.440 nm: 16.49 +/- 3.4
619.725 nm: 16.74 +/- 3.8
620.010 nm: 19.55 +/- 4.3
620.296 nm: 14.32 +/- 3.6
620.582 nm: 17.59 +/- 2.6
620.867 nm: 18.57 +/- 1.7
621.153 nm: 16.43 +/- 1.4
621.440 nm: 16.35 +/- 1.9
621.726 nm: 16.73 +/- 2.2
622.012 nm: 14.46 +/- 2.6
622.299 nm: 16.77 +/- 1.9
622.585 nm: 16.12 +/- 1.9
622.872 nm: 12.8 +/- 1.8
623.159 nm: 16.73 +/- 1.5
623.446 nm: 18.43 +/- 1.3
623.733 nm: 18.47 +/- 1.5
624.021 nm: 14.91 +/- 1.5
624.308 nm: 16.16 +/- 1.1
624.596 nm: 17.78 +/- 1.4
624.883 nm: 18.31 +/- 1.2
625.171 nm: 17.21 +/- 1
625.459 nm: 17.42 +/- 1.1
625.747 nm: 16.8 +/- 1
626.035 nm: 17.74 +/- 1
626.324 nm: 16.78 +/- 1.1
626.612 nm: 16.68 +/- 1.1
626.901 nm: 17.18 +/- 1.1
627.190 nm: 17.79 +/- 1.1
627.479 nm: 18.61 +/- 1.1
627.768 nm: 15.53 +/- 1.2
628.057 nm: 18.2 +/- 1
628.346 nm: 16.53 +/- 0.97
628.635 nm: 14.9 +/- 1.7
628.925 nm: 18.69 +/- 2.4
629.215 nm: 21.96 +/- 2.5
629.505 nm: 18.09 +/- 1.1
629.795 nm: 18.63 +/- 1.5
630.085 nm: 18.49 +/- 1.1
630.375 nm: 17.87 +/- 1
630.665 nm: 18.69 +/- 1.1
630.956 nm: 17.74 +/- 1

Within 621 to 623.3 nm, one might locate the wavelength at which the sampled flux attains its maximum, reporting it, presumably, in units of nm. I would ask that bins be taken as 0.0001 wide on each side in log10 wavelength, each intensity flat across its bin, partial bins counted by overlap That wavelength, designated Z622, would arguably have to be 622.299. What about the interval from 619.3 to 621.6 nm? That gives 620.010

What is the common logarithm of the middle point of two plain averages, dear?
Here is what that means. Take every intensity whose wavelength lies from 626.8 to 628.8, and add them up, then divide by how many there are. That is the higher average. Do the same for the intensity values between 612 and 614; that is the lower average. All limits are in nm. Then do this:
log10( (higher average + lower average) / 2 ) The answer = 1.24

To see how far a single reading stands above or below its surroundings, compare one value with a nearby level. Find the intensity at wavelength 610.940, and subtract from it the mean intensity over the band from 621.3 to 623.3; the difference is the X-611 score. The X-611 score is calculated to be 2.8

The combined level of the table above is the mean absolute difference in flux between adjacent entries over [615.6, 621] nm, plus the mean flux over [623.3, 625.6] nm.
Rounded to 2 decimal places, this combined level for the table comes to 18.94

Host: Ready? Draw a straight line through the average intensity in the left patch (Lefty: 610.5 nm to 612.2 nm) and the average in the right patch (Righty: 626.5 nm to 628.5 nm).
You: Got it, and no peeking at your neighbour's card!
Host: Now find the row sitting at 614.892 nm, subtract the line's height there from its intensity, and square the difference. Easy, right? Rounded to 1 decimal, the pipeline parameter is 1.6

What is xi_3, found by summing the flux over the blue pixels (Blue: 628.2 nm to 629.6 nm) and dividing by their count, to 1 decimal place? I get 18.0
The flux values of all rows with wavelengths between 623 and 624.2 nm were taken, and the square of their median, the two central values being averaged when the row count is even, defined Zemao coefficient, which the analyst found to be 309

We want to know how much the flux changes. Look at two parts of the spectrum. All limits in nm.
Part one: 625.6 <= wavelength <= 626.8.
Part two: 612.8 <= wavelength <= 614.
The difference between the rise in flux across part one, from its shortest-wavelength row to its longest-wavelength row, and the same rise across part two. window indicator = 2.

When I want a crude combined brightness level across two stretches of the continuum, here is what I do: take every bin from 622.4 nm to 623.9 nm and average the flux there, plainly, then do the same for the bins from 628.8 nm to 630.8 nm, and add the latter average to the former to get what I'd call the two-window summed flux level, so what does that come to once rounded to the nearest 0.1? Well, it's 35.4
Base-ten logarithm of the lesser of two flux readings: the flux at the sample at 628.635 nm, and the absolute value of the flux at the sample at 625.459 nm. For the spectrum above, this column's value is 1.17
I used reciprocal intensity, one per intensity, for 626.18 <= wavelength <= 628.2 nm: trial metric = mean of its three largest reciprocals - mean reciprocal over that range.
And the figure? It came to 0.0032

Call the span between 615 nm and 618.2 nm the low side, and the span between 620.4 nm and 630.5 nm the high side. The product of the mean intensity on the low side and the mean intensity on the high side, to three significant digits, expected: 301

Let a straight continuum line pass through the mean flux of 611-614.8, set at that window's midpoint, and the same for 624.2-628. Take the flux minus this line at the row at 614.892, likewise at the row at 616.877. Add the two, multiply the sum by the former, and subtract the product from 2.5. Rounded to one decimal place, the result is 3.8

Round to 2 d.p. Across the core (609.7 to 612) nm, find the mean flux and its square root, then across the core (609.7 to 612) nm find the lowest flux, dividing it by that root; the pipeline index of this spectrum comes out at 3.95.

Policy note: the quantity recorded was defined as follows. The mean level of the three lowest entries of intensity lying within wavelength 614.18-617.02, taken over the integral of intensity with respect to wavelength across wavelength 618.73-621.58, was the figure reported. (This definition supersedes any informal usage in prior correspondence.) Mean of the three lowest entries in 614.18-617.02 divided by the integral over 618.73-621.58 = 0.351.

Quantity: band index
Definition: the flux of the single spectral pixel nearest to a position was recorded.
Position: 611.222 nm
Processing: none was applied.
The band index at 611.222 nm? 18.97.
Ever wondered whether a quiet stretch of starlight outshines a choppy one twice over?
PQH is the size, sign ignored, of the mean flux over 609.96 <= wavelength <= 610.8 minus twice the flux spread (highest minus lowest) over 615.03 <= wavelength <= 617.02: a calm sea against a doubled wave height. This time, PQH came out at 10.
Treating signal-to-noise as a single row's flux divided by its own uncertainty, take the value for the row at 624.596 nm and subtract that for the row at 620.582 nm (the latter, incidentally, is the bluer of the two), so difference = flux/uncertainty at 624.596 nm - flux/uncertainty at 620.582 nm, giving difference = 6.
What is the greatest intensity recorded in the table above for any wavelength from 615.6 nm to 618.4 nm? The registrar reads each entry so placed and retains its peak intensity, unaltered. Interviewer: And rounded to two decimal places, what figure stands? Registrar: 20.26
